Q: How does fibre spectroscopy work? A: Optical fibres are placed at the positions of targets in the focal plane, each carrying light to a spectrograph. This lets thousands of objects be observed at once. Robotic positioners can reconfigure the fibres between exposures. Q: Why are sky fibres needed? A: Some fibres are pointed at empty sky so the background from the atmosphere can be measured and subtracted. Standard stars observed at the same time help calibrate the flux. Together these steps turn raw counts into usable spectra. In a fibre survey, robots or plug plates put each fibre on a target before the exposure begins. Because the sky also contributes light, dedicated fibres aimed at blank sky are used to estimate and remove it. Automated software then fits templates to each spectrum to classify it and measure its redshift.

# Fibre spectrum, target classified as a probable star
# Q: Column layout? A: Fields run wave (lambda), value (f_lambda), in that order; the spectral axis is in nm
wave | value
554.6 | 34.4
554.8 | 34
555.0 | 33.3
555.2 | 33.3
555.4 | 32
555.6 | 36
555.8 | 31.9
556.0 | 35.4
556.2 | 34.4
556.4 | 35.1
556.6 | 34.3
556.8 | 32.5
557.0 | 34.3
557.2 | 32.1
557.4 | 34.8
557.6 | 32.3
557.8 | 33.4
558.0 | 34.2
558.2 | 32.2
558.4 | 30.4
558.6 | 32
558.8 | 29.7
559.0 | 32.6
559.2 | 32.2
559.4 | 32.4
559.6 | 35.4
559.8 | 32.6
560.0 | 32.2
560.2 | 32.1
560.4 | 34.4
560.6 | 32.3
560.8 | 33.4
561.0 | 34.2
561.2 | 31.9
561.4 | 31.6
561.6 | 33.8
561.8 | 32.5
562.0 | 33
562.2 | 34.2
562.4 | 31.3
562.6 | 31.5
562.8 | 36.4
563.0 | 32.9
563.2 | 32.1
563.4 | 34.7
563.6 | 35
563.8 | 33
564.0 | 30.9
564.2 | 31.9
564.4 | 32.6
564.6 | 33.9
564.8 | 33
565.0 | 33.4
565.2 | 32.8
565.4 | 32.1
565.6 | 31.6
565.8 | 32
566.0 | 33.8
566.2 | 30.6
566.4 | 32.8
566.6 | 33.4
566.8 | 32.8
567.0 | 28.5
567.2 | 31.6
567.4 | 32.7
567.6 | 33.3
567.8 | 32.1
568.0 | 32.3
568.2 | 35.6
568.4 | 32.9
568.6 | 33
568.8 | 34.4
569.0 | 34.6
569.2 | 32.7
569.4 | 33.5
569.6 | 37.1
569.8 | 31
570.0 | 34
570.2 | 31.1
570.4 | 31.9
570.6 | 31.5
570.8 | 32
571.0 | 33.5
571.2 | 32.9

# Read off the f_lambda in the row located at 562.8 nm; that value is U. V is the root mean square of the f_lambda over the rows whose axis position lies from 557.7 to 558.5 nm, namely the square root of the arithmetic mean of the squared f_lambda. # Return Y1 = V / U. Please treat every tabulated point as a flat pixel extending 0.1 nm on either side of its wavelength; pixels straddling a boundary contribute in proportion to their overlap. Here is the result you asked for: 0.90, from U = 36.4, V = 32.6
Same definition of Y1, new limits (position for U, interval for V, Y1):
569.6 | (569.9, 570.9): 0.87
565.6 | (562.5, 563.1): 1.07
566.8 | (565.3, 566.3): 0.98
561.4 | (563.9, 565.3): 1.03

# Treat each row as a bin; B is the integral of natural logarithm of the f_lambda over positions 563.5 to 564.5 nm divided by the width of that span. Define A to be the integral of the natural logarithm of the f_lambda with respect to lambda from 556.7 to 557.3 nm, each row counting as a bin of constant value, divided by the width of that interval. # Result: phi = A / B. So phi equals 1.00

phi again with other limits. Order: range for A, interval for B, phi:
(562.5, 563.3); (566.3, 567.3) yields 1.01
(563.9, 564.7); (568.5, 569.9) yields 0.99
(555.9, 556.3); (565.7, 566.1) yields 1.02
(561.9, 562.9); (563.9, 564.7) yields 1.01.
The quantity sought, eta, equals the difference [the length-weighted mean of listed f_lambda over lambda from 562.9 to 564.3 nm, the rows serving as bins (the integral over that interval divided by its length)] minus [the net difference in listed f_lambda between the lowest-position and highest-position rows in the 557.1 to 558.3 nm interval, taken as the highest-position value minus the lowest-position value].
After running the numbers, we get 32.8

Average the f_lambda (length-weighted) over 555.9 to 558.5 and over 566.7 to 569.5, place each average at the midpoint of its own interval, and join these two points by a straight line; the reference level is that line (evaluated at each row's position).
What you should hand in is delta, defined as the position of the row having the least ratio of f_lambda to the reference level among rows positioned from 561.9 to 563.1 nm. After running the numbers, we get 562.4 nm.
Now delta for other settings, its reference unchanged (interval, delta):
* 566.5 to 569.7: 567.0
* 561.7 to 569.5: 567.0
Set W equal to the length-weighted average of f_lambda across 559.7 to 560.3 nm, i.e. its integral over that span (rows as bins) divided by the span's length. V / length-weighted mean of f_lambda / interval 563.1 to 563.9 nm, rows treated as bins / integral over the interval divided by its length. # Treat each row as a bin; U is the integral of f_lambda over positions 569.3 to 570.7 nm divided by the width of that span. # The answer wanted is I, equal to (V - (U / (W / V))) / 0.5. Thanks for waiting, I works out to -1.2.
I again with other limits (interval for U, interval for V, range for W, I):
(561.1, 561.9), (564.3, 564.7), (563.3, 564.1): 1.9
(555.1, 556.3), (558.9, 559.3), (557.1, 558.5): -2.1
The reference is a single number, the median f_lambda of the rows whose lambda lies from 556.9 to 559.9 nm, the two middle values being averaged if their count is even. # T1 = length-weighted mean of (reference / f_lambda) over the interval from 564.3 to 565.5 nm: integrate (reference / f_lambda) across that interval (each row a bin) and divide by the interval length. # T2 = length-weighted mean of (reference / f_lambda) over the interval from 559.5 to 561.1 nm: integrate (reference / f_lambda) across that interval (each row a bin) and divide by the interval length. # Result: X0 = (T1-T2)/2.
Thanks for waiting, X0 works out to 0.005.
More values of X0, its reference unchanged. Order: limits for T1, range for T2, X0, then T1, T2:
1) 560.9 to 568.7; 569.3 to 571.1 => 0.001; 0.991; 0.99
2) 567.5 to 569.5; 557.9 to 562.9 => -0.011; 0.970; 0.99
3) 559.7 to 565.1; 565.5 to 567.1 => -0.017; 0.983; 1.02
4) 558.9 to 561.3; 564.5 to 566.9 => -0.004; 0.984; 0.99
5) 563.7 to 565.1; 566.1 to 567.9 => -0.012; 0.993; 1.02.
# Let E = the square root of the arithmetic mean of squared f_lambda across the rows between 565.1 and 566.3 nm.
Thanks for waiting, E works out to 32.2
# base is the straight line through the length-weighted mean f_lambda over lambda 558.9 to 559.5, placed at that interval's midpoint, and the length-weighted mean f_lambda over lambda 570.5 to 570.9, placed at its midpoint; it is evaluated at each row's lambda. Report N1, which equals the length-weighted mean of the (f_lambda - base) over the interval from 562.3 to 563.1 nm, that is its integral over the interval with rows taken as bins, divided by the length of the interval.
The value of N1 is 0.8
